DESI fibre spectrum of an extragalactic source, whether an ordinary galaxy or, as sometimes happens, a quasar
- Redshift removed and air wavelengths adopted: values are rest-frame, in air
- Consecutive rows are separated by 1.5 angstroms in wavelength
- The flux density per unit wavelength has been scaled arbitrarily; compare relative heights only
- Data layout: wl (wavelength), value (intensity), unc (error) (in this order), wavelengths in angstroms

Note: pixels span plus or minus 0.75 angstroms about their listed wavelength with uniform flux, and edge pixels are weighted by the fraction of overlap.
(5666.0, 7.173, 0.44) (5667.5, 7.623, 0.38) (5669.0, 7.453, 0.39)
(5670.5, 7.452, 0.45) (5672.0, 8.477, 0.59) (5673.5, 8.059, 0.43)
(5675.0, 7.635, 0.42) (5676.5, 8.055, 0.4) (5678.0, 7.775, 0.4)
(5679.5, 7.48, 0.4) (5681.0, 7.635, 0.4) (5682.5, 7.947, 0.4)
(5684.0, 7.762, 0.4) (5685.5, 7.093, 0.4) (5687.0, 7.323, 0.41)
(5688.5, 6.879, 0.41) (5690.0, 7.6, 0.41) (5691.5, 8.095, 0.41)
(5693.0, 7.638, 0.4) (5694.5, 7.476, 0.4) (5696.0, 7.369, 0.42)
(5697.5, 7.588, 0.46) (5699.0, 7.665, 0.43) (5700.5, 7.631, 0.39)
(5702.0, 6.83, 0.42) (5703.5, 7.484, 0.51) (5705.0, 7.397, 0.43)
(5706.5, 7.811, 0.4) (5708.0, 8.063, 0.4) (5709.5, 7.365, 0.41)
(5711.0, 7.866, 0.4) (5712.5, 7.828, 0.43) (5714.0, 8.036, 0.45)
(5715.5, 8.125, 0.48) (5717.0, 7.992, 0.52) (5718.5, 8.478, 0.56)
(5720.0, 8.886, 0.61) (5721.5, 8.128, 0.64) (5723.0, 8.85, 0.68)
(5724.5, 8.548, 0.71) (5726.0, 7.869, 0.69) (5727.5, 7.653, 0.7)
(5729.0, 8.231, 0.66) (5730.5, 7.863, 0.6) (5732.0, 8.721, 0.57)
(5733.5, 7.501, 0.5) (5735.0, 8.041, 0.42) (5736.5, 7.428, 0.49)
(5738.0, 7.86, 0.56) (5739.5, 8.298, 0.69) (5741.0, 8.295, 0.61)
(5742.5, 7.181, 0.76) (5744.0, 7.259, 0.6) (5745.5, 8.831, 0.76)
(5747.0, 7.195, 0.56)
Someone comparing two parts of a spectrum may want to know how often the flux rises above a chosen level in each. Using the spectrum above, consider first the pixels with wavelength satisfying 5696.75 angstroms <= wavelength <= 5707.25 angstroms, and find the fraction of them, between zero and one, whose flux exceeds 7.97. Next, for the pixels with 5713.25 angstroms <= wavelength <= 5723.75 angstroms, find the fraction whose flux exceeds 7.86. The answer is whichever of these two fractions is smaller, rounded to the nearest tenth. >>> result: 0.0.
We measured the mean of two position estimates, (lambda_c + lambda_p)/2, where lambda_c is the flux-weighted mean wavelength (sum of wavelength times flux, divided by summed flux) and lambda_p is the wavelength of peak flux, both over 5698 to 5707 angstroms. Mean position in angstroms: 5704.6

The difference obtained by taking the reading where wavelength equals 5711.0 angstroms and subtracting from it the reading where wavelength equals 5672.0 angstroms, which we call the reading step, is -0.6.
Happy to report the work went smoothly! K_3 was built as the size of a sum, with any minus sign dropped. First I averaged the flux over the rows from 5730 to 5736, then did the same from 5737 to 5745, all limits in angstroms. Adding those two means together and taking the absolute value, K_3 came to 15.8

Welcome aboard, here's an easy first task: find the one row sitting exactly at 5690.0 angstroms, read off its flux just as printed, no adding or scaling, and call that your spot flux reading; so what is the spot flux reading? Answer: 7.6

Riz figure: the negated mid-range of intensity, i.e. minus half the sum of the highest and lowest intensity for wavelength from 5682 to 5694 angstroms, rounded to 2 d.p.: -7.49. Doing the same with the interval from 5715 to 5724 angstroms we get -8.44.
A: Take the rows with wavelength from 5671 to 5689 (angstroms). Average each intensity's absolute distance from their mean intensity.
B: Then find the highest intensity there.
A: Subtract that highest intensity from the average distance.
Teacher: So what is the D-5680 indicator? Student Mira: -8.14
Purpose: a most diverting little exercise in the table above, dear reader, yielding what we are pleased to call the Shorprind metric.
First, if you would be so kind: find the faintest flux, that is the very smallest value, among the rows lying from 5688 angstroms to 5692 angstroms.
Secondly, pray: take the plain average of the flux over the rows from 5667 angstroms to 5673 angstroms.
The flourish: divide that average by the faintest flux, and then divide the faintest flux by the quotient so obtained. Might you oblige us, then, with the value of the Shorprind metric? 6.1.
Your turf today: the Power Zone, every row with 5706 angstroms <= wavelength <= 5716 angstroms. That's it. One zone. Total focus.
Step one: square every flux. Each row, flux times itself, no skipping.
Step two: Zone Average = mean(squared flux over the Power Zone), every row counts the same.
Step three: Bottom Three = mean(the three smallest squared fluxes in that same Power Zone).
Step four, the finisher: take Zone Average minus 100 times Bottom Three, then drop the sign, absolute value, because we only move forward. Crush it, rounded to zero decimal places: 5822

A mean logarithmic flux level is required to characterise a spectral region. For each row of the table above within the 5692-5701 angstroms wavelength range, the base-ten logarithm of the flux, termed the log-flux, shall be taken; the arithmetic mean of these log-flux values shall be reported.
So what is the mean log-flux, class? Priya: 0.879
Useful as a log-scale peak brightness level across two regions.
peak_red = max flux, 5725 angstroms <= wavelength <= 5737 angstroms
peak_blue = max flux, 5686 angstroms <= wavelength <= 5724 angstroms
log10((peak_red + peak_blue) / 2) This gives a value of 0.945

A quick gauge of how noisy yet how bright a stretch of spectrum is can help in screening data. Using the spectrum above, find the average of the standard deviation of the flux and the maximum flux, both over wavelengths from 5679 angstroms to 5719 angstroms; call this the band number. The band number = 4.43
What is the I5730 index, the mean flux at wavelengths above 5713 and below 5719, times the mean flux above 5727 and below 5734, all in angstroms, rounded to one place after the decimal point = 65.2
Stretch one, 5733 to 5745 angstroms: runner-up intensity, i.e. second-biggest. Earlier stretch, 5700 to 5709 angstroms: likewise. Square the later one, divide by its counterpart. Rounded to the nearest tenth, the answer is 8.8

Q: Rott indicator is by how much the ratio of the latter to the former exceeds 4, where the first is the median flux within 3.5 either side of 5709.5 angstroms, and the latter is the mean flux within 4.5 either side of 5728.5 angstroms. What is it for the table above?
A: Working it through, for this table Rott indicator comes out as -2.96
